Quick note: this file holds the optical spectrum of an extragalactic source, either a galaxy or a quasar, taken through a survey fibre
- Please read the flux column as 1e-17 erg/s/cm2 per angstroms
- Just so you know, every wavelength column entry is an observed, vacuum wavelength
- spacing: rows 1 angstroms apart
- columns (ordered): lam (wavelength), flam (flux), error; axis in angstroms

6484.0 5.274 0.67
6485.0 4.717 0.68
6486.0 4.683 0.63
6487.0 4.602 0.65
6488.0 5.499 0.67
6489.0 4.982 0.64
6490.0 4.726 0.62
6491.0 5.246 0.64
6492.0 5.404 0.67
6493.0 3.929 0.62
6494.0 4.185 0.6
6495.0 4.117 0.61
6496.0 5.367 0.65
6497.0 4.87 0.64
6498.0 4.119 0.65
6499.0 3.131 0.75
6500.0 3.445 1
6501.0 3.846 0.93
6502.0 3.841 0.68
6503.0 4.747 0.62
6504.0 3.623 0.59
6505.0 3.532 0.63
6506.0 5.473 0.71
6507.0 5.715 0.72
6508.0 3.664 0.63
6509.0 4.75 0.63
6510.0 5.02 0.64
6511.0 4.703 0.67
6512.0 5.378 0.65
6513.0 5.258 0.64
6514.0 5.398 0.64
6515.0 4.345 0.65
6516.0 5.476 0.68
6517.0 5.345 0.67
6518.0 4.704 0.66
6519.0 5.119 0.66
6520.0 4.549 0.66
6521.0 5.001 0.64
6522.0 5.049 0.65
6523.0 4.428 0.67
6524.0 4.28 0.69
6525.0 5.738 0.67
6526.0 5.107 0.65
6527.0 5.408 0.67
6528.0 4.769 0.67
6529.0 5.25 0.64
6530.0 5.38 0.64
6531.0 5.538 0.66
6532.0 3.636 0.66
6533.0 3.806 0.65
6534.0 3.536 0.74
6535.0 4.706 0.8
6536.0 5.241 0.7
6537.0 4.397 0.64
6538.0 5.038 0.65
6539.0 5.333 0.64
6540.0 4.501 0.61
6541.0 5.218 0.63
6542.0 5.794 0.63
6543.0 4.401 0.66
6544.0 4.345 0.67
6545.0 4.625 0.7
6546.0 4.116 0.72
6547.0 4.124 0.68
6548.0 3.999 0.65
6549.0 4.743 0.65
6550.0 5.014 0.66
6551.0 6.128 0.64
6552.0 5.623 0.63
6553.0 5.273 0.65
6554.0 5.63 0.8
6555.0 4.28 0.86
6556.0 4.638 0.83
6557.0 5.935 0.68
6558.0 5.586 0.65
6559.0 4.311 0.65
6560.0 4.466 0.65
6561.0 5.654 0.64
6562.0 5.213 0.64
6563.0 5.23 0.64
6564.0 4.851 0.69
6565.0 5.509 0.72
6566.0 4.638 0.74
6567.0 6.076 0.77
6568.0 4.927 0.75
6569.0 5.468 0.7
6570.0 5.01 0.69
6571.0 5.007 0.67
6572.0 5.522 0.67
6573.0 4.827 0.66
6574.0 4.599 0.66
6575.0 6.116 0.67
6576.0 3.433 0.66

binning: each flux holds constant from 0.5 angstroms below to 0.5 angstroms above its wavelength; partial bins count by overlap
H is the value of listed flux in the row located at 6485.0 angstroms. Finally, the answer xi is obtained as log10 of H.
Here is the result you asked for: 0.674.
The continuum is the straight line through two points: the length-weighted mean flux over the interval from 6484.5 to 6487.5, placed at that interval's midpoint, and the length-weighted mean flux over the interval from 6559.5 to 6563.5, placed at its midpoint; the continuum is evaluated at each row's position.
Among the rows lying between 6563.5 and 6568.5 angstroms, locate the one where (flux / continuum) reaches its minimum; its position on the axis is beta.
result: 6566.0 angstroms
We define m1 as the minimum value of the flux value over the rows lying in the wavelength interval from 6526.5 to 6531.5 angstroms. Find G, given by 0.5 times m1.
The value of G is 2.4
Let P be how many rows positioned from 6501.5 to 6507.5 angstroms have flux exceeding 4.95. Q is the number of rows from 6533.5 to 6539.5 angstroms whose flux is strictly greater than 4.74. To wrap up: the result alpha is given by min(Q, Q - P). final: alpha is 1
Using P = 2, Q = 3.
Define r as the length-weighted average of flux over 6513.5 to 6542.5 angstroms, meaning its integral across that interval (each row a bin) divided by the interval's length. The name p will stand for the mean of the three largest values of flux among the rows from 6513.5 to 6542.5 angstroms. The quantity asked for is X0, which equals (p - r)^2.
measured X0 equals 0.62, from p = 5.69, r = 4.90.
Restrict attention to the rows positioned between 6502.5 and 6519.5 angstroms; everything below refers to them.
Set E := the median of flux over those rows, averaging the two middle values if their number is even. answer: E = 5.02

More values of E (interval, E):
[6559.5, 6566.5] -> 5.21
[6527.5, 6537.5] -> 4.74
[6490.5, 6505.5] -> 4.12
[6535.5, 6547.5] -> 4.56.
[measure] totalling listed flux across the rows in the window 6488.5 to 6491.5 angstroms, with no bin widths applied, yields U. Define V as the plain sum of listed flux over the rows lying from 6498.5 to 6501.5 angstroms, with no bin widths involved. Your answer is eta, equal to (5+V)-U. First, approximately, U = 15.0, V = 10.4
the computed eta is 0.5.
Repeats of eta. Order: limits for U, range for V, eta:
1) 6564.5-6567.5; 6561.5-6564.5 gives 4.1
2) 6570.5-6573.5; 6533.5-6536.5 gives 3.1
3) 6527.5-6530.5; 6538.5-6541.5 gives 4.7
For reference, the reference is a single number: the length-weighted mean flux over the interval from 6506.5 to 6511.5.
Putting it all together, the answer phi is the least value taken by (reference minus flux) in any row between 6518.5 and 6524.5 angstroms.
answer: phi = -0.3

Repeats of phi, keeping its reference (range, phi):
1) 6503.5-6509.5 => -0.9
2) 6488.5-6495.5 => -0.6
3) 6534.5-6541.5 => -0.6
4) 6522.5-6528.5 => -1.0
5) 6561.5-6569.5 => -1.3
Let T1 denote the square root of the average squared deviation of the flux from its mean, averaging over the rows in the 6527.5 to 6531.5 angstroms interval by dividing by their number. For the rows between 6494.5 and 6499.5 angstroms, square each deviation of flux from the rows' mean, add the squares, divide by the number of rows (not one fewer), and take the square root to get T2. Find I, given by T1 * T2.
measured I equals 0.22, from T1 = 0.29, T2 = 0.76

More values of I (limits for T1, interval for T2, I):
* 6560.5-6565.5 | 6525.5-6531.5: 0.07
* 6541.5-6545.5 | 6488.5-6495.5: 0.32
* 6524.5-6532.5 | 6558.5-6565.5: 0.29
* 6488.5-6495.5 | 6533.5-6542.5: 0.34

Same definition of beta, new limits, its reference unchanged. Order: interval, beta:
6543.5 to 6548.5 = 6548.0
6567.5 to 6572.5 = 6568.0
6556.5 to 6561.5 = 6559.0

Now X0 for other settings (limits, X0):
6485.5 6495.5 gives 0.42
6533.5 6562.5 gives 1.12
